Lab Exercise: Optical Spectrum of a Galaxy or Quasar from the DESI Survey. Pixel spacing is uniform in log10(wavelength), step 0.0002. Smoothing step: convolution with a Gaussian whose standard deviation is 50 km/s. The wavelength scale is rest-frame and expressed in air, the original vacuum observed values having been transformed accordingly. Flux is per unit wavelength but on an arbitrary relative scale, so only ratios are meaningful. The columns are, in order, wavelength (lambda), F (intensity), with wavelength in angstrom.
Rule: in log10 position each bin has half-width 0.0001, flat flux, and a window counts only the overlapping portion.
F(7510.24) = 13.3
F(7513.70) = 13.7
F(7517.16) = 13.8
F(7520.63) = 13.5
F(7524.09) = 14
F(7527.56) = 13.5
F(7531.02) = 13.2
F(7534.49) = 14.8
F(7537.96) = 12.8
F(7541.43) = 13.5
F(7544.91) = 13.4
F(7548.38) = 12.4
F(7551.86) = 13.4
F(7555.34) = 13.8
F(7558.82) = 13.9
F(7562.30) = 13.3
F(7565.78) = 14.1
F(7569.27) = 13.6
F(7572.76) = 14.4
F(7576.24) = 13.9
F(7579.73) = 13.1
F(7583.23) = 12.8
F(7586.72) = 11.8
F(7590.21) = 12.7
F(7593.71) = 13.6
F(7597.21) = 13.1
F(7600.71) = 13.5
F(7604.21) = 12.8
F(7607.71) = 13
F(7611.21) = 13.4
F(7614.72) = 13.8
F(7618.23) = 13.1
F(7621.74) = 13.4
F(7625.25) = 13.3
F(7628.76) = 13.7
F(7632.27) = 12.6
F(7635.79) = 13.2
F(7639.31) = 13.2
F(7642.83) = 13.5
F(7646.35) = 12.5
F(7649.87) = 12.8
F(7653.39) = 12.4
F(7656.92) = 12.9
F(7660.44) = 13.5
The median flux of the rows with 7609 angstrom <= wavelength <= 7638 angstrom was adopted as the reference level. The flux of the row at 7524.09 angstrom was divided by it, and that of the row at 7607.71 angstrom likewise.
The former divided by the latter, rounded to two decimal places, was 1.08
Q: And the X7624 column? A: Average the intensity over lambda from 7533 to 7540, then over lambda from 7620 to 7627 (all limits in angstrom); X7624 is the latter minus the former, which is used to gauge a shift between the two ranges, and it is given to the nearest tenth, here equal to -0.4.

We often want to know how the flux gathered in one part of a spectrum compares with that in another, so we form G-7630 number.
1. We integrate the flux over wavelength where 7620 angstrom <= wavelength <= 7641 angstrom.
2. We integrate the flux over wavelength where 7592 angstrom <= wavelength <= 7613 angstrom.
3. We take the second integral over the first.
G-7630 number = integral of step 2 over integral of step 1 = 1.00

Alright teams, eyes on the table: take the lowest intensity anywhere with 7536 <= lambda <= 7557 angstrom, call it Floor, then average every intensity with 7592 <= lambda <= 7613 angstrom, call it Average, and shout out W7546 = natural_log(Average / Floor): 0.065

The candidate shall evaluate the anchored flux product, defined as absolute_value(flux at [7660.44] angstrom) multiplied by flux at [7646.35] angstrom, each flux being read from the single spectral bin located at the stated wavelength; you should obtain 169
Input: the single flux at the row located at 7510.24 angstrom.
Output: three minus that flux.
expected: -10.3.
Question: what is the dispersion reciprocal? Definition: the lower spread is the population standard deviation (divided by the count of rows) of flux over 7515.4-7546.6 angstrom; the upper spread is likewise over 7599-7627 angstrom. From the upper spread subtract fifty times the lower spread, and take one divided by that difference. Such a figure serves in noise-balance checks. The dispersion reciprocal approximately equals -0.038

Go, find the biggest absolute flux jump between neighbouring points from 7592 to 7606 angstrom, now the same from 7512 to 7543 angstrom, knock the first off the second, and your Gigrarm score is 1.3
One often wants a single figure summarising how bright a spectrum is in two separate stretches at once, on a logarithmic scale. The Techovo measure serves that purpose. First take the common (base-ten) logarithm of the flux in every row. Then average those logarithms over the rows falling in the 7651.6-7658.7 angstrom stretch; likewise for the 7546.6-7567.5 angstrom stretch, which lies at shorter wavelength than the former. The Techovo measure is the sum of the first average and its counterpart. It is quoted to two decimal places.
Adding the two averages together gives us 2.23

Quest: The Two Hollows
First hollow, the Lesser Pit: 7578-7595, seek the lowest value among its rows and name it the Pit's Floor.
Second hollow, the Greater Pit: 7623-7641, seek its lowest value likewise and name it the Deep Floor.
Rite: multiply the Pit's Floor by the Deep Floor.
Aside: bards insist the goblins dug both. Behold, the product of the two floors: 149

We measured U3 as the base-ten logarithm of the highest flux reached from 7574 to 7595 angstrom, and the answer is 1.14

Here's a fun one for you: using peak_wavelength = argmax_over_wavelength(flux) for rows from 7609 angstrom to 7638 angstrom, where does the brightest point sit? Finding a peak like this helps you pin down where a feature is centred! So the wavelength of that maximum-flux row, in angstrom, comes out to 7614.72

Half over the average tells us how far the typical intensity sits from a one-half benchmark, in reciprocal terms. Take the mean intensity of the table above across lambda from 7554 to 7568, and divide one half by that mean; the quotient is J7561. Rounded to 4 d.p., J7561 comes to 0.0363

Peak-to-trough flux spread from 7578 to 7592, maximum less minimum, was 1.3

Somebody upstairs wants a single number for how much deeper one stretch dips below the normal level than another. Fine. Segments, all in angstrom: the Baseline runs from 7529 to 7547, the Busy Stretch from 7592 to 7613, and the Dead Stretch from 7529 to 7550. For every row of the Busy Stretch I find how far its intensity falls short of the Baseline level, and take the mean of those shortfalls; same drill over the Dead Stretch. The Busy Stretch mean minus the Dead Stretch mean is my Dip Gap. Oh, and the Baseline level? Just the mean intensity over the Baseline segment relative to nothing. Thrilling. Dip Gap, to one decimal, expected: 0.1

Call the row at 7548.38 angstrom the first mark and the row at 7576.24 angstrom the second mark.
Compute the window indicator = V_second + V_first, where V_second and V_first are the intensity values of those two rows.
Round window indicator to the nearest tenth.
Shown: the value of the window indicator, 26.3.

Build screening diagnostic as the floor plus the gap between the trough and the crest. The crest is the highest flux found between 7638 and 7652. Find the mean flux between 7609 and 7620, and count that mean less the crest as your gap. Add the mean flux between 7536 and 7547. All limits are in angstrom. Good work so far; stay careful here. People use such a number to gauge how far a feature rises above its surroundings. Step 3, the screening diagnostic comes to 13.2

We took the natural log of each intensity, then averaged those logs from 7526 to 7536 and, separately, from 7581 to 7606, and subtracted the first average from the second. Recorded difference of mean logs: -0.070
